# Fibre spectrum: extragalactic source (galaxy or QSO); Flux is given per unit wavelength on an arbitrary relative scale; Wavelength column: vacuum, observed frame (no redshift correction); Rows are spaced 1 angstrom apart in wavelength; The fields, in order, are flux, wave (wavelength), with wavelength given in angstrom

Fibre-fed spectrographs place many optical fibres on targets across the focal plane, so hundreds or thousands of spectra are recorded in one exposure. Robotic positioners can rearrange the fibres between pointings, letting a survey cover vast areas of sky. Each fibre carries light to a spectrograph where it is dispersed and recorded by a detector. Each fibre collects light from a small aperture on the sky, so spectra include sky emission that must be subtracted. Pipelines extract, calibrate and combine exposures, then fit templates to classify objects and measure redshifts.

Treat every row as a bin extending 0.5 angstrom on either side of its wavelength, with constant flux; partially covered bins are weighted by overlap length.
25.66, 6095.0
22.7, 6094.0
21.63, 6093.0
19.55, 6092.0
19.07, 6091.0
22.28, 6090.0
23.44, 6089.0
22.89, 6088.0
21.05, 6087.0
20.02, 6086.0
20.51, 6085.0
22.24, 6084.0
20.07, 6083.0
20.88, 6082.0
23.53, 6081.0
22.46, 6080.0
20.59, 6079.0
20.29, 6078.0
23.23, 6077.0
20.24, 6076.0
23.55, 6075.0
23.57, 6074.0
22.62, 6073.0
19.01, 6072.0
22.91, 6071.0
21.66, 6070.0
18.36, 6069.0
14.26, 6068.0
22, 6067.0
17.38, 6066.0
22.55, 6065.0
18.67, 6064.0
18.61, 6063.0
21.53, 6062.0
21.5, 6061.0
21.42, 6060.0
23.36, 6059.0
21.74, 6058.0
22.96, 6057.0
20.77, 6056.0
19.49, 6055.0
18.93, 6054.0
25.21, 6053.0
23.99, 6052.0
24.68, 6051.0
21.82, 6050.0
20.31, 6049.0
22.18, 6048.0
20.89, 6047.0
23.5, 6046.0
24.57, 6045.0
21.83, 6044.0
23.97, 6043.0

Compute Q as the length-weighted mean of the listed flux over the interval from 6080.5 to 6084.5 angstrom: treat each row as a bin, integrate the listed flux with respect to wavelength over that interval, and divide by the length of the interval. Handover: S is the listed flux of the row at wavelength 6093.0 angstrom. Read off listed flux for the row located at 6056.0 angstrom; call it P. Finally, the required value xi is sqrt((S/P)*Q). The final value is 4.8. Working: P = 20.77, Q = 21.7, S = 21.63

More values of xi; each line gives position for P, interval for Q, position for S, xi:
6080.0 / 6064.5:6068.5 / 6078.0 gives 4.1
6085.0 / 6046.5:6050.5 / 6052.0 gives 5.0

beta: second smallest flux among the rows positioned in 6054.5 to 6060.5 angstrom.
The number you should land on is 20.77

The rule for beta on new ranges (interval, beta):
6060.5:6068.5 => 17.38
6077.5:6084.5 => 20.29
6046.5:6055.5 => 19.49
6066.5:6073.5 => 18.36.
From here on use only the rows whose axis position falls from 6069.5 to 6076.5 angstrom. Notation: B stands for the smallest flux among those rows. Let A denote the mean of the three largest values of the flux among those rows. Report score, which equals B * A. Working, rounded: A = 23.3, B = 19.01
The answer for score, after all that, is 444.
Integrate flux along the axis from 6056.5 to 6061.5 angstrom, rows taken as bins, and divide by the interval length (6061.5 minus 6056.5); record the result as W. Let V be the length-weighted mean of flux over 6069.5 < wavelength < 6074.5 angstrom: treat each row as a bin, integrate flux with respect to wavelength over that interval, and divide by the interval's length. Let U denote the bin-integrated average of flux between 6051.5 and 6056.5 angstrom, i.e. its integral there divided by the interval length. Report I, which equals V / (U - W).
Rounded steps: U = 21.7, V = 22.0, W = 22.2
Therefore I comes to -42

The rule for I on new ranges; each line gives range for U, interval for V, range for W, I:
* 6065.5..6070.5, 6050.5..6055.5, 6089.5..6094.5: -10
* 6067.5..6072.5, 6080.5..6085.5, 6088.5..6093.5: -11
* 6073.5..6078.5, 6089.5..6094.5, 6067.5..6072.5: 7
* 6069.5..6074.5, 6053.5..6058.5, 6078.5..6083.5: 46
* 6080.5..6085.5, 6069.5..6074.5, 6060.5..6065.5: 25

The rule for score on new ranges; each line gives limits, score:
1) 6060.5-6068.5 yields 314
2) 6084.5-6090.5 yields 458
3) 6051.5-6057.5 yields 455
